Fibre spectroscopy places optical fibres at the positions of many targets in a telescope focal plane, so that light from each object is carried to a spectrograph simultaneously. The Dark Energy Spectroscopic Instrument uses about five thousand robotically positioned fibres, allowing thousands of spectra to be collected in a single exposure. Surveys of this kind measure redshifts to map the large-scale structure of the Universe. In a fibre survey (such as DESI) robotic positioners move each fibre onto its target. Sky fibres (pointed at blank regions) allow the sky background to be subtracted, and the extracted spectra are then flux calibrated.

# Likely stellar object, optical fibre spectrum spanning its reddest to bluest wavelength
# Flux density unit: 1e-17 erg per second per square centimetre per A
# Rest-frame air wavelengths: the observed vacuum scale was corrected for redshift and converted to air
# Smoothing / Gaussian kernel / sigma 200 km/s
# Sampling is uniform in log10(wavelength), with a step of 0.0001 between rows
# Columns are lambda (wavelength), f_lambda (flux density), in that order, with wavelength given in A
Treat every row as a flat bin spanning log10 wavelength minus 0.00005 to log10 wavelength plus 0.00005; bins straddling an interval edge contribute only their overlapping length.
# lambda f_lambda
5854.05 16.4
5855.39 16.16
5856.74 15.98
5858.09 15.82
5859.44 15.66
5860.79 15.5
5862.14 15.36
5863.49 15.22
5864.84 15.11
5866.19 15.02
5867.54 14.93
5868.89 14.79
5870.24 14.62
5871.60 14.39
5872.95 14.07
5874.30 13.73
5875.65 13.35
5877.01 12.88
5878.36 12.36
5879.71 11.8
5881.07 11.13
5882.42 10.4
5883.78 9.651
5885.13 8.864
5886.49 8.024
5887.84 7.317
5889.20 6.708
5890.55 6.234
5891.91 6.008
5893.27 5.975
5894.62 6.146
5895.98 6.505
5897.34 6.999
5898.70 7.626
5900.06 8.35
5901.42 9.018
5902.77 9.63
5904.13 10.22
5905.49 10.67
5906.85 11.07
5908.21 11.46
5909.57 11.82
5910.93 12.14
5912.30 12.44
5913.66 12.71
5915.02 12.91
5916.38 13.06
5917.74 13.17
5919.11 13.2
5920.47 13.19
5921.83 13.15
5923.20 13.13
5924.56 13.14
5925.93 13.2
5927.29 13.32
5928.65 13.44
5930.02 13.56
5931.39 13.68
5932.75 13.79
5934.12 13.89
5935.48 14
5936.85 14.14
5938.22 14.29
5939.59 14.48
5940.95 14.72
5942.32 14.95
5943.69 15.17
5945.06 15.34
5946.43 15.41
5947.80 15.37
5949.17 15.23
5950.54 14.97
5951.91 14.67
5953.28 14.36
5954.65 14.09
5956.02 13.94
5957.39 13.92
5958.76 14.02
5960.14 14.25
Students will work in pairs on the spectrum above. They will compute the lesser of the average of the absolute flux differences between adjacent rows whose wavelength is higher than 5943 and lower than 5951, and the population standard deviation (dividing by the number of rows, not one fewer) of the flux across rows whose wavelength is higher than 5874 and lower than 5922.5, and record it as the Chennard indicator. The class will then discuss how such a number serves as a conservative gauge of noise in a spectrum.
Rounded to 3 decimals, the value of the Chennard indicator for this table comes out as 0.136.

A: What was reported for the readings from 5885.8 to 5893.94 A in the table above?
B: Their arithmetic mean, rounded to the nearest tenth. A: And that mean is 6.7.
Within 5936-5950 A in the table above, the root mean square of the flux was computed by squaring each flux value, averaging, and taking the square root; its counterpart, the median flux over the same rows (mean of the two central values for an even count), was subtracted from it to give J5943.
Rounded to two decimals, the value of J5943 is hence -0.14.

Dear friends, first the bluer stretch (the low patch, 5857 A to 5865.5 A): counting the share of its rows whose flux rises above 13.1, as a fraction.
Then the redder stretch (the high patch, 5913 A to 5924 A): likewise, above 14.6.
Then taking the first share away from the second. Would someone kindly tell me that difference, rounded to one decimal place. -1.0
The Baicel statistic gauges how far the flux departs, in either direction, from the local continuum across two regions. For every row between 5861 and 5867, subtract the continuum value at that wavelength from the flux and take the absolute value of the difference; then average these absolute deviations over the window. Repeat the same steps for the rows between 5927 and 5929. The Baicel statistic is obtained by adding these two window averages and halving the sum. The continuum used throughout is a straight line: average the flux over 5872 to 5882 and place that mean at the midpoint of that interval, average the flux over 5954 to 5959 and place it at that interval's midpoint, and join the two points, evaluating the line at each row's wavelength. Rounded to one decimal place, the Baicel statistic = 1.4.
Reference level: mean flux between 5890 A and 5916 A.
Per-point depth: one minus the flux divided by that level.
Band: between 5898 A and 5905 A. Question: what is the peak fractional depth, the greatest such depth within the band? 0.19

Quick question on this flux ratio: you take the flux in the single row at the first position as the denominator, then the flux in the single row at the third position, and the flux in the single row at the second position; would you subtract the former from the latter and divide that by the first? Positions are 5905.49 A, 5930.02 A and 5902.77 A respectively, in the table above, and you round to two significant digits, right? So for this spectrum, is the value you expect -0.37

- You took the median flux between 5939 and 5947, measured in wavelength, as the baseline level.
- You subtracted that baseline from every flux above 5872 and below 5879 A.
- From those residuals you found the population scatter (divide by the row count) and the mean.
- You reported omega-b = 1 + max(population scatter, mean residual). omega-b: 1.6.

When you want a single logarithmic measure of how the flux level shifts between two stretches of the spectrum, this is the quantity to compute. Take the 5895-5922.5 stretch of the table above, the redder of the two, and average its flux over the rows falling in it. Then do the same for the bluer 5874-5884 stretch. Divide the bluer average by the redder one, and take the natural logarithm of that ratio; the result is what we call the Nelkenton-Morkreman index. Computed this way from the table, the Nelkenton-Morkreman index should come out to 0.1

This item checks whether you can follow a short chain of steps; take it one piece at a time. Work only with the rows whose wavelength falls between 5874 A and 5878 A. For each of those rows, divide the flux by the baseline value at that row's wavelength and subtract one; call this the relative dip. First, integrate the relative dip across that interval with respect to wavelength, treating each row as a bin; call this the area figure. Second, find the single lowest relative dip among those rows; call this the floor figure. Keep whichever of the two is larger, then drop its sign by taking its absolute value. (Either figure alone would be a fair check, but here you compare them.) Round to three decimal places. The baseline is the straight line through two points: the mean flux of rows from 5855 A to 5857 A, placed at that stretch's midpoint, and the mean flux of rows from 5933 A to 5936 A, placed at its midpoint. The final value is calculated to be 0.169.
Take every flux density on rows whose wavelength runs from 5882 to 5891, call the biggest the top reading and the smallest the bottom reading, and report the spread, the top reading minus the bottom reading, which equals 4.2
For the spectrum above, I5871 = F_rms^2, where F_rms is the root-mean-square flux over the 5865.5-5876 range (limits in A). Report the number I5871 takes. 207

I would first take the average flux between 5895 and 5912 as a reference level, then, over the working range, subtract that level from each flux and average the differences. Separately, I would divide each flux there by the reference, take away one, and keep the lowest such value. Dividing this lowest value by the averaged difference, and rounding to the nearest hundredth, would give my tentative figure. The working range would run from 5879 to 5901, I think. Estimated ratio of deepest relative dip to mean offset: 0.23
